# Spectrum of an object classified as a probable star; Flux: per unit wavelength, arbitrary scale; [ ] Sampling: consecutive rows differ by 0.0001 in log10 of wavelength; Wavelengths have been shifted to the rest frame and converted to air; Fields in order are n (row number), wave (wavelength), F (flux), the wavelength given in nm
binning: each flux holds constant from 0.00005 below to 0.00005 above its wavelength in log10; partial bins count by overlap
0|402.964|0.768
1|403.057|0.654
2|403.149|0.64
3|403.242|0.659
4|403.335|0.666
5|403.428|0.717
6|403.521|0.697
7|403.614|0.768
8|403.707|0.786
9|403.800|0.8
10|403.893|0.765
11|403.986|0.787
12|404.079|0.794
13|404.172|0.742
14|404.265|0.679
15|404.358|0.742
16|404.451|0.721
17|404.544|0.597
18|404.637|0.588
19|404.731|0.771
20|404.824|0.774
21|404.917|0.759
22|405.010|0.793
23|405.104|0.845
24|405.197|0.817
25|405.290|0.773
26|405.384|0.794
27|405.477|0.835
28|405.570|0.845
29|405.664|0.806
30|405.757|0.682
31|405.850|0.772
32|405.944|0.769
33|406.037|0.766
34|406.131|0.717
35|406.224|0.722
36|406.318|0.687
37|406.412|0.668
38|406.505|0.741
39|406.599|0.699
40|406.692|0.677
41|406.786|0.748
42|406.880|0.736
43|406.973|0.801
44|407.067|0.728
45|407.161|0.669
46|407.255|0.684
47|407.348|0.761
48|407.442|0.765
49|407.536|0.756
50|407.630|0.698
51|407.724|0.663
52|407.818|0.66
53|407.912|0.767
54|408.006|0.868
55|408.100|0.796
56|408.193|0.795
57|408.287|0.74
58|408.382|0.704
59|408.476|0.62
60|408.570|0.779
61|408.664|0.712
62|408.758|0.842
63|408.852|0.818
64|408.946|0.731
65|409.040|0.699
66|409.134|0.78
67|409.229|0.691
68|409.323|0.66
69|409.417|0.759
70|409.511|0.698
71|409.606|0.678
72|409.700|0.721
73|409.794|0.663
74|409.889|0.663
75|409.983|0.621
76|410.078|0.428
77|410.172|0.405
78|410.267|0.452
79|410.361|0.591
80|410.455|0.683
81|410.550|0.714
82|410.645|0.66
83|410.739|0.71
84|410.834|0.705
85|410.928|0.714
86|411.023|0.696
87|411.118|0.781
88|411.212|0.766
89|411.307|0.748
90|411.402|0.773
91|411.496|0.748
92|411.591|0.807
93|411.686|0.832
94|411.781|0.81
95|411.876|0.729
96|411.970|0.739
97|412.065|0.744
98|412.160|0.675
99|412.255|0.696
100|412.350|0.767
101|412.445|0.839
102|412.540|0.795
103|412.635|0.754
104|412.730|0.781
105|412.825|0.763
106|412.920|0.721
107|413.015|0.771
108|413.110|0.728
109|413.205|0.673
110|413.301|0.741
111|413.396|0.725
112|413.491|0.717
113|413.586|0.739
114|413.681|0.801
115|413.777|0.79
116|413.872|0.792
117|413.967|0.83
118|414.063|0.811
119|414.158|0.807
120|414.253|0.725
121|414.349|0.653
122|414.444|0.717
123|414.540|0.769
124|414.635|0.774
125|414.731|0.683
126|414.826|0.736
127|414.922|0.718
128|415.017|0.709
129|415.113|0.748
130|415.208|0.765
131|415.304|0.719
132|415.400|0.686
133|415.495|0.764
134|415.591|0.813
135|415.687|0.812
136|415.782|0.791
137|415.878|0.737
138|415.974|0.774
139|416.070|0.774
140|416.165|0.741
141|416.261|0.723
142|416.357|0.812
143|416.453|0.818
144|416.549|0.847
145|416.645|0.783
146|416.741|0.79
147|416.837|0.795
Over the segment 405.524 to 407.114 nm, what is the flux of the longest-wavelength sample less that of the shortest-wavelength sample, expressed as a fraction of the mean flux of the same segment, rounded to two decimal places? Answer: -0.16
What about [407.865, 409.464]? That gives -0.01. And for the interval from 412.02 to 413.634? -0.01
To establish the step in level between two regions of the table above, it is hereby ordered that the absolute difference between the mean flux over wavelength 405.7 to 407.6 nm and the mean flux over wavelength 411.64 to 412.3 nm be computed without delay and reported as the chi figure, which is 0.019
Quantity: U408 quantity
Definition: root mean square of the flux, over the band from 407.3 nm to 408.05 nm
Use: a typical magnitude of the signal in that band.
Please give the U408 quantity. 0.745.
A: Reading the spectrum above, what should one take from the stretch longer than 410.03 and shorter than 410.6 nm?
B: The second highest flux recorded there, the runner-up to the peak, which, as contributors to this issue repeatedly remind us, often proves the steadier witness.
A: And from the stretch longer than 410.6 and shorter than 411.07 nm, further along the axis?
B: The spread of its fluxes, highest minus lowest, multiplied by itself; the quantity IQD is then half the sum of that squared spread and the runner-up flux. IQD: 0.343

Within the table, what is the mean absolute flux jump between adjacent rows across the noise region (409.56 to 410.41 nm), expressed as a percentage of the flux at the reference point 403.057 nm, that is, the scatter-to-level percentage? 10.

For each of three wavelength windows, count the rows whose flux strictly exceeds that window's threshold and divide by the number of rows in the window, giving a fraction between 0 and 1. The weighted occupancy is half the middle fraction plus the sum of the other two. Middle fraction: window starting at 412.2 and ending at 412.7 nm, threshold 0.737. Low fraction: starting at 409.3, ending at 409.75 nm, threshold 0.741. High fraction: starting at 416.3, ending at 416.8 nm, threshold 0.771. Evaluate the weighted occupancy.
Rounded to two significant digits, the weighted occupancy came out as 1.6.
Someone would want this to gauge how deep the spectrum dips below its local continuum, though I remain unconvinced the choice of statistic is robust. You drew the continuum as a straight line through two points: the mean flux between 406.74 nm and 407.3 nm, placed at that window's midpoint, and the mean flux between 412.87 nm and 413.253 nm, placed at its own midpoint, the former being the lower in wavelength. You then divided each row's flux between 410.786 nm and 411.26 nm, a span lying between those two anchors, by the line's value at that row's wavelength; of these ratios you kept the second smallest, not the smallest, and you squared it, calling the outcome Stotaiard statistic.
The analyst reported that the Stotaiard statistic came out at 0.946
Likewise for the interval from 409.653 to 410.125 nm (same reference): 0.733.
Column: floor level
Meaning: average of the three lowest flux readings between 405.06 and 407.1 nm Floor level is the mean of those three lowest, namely 0.68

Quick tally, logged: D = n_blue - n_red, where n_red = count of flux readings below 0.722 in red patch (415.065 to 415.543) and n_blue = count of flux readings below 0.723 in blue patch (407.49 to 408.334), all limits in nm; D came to 1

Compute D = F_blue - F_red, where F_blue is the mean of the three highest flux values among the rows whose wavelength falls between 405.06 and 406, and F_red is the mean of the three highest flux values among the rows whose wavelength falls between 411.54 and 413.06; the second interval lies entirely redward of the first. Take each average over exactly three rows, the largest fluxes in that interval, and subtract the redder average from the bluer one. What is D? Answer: 0.015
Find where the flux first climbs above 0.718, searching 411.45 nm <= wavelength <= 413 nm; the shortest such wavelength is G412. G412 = 411.496 nm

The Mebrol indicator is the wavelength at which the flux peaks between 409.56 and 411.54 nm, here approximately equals 411.118 nm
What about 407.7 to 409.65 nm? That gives 408.006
